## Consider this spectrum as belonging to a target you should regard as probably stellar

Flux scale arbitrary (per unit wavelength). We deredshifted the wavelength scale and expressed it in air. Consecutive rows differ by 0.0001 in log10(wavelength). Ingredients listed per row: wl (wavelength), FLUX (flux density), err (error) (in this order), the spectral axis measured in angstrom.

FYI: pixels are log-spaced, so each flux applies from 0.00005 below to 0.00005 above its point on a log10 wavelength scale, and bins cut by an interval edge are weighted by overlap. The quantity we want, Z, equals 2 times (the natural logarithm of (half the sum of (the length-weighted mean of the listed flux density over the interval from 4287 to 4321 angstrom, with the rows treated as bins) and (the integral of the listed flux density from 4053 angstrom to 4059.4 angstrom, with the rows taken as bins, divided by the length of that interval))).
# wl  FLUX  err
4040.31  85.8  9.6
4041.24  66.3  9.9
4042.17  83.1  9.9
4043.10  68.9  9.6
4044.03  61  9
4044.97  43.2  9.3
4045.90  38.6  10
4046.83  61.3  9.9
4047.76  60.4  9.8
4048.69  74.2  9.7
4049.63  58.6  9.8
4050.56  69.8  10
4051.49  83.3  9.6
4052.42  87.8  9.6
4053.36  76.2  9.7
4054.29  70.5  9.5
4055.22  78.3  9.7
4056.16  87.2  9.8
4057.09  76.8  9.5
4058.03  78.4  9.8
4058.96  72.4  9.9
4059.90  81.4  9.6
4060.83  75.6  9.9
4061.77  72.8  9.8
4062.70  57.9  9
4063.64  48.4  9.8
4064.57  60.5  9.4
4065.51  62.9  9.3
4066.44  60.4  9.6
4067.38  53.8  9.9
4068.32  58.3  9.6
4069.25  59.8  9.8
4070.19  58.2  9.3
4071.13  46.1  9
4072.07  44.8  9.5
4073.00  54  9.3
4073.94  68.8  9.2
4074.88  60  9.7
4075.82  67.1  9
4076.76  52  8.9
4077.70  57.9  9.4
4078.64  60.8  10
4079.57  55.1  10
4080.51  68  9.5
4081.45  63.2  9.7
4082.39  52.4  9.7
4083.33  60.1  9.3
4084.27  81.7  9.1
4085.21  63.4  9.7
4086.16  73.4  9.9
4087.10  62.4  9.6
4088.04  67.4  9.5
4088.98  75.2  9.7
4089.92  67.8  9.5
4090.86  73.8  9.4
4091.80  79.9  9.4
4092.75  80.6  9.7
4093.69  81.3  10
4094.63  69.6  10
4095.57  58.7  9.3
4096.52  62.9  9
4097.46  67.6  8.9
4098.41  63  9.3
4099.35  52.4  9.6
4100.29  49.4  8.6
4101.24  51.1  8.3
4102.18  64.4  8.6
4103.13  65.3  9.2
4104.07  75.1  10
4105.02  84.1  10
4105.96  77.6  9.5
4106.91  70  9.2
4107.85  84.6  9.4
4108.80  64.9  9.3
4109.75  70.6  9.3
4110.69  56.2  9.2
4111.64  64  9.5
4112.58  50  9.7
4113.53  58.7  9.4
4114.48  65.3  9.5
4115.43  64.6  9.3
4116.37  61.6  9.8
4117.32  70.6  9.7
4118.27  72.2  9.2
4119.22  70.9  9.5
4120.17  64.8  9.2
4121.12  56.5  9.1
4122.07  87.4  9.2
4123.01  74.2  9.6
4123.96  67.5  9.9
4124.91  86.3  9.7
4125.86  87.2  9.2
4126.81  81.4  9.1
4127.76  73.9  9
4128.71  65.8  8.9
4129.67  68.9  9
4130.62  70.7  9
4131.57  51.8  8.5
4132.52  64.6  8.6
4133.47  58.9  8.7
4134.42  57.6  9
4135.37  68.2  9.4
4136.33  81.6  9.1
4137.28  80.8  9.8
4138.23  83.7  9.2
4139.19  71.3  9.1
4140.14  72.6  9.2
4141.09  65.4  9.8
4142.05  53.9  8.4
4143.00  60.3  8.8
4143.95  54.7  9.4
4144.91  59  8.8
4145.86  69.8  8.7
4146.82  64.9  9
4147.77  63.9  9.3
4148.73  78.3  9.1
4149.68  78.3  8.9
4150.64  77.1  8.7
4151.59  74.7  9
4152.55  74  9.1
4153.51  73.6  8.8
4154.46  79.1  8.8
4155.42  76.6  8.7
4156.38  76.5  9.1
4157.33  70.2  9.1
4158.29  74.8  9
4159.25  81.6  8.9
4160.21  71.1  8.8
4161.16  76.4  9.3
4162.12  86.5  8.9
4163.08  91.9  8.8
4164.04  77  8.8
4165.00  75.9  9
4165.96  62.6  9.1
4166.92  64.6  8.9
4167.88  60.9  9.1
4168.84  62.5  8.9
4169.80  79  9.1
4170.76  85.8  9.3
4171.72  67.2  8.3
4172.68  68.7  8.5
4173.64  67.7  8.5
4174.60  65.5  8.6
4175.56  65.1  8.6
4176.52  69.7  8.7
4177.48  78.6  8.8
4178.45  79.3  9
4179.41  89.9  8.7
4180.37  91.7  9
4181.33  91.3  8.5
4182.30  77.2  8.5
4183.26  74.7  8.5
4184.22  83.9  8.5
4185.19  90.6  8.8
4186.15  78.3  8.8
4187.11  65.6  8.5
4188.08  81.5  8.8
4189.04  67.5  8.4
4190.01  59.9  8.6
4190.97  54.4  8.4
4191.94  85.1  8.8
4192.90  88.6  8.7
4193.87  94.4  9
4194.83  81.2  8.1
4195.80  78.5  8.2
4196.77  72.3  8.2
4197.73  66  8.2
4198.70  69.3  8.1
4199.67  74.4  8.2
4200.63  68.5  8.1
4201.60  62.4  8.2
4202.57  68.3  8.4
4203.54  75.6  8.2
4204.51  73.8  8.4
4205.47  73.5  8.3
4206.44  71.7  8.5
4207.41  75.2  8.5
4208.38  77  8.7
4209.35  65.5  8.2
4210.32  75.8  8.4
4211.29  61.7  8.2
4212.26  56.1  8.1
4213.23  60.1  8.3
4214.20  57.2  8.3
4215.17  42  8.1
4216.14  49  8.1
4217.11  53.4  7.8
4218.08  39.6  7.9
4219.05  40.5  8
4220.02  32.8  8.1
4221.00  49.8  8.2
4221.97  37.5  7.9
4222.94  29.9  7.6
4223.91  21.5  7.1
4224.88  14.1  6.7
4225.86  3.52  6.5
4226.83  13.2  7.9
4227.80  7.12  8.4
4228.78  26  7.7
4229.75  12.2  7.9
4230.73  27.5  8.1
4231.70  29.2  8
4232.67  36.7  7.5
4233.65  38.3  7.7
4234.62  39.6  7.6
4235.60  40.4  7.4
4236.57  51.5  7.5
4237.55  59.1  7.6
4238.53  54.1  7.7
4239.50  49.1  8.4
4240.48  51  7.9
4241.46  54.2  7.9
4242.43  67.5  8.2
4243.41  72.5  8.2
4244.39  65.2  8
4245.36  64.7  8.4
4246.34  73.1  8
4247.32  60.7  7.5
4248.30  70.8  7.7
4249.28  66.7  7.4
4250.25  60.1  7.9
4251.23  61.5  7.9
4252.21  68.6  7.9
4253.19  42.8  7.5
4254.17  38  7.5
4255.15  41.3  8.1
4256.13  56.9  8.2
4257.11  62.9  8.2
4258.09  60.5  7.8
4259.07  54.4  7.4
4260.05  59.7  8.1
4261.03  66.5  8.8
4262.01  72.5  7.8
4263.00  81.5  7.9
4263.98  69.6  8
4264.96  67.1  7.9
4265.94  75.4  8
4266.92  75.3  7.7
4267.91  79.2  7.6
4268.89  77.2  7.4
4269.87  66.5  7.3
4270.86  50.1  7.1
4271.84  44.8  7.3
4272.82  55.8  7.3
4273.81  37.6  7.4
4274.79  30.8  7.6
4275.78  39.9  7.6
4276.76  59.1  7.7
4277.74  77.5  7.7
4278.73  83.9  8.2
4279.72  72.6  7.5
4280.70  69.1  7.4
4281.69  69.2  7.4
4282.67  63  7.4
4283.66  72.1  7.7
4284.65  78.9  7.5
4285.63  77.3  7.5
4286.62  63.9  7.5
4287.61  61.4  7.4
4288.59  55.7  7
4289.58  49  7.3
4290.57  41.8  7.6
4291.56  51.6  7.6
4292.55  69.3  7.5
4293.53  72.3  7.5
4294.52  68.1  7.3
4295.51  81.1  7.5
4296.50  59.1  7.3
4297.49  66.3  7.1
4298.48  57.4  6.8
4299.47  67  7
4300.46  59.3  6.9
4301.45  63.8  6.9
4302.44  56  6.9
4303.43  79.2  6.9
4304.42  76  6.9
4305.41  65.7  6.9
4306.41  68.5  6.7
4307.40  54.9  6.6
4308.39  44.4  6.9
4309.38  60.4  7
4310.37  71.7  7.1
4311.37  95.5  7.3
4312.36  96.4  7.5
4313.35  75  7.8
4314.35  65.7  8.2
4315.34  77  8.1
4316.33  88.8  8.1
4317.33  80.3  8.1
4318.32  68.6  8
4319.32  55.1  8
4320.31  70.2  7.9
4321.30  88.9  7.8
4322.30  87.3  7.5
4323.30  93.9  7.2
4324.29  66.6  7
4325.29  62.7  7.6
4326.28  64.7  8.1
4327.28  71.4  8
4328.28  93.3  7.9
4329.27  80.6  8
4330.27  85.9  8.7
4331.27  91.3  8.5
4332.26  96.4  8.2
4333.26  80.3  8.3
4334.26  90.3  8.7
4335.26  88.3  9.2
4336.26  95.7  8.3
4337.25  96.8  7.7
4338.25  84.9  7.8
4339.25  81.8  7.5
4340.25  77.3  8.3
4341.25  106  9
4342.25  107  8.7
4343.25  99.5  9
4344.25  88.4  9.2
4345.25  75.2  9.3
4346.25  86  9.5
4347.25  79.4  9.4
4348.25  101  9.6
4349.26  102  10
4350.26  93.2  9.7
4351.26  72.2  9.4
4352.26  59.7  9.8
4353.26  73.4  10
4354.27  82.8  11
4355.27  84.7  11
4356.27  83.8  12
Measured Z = 8.56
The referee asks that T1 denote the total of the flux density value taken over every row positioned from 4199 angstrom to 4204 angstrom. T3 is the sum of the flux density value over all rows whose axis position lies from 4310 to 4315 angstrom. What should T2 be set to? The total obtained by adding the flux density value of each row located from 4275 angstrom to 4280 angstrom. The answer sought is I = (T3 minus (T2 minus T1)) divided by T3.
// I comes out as 1.04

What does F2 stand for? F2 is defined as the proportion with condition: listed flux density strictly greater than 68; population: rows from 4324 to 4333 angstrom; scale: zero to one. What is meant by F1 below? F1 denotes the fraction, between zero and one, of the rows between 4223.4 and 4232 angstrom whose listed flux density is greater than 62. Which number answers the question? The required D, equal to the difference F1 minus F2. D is -0.7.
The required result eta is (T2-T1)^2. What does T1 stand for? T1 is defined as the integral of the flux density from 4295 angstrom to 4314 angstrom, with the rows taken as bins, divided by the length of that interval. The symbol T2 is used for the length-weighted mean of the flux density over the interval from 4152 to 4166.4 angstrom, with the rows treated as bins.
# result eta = 68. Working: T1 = 68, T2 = 77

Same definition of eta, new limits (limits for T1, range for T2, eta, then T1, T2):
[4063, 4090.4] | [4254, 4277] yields 2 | 61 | 60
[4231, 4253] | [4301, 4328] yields 278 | 56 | 72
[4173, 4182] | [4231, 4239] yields 1177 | 77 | 43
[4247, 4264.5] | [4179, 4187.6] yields 469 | 61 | 83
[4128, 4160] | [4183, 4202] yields 26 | 70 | 75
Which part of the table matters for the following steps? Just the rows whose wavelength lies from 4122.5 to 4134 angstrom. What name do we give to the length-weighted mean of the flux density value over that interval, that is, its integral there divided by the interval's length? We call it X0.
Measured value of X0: 71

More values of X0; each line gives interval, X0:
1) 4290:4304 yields 64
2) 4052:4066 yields 72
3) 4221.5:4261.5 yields 47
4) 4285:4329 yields 69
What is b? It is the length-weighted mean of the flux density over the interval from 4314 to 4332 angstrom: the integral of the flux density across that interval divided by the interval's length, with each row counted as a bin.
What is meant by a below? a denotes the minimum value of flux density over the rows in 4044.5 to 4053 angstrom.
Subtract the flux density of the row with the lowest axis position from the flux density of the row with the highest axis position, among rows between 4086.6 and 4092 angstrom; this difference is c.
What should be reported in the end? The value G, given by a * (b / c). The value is 171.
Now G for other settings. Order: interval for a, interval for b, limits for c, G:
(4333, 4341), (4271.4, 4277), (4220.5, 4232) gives -165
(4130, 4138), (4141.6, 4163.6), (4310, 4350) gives 124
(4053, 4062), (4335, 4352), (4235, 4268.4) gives 163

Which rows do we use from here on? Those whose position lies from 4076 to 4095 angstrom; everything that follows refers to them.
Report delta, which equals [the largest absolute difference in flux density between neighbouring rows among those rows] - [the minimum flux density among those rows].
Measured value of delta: -30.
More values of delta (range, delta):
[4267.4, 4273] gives -28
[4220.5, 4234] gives 15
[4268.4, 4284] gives -12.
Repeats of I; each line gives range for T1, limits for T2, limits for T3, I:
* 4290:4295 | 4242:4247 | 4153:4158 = 0.89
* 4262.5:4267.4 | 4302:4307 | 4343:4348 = 1.05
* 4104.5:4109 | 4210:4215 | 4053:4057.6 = 1.18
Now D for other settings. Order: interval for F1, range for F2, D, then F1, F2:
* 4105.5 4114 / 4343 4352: -0.3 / 0.67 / 1.00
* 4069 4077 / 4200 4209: -0.7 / 0.22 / 0.89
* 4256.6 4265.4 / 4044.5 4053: 0.2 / 0.67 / 0.44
